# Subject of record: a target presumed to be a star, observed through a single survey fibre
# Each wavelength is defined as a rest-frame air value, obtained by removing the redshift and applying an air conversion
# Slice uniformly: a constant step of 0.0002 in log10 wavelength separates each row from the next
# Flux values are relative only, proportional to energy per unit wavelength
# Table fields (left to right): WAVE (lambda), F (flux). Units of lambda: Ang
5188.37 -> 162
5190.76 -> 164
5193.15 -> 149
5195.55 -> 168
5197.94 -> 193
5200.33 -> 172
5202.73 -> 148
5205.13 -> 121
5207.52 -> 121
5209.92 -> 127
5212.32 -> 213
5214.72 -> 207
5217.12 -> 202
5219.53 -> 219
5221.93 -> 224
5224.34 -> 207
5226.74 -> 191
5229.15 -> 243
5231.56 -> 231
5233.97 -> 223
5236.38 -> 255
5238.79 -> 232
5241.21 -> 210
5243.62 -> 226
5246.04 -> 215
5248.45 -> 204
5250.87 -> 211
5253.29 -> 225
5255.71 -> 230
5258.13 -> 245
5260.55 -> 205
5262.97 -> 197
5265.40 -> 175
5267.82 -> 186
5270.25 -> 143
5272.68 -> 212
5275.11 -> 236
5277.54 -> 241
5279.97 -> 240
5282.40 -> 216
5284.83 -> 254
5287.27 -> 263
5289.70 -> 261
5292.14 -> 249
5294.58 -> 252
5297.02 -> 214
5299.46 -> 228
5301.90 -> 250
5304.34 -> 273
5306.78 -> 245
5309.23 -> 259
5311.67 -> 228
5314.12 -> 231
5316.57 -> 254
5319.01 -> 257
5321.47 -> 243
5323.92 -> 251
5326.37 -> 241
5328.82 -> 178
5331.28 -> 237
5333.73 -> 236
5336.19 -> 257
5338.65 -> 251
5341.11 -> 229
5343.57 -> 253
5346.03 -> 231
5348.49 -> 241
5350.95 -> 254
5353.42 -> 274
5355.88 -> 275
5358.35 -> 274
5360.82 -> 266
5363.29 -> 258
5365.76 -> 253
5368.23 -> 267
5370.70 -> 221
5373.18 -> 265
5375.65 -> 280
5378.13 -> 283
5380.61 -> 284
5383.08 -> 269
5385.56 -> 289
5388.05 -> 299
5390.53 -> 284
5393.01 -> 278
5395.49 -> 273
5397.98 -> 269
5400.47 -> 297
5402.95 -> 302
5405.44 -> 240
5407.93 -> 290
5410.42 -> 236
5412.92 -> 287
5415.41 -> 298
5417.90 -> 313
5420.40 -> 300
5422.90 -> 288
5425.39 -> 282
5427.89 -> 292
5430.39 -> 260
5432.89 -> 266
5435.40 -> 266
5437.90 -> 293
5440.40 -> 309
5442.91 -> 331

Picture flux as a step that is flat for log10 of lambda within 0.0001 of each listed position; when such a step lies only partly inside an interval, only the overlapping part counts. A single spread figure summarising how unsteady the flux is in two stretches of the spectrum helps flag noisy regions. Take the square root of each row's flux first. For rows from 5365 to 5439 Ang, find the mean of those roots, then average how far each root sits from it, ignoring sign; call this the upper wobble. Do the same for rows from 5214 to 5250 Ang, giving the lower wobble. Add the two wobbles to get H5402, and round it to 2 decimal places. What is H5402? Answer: 0.94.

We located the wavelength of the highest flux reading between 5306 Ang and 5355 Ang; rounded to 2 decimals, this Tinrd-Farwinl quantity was 5353.42 Ang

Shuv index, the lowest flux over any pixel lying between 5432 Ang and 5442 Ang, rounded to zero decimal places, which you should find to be 266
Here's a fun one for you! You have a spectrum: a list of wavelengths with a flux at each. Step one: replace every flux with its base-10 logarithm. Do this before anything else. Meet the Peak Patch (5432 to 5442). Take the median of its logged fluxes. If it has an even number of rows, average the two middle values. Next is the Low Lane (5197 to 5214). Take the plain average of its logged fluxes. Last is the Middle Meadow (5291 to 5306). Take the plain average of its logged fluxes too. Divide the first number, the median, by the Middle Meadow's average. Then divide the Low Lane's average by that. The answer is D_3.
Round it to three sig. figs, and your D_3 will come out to 2.13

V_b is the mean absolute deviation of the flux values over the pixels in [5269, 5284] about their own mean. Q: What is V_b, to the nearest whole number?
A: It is 25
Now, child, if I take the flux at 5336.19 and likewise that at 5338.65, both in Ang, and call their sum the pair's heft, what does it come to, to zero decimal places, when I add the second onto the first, 508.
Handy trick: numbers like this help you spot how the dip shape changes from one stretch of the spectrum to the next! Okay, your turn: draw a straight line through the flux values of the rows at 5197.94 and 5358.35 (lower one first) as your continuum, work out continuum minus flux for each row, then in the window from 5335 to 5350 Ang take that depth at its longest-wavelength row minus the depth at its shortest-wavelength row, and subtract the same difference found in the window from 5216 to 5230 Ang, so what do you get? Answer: 57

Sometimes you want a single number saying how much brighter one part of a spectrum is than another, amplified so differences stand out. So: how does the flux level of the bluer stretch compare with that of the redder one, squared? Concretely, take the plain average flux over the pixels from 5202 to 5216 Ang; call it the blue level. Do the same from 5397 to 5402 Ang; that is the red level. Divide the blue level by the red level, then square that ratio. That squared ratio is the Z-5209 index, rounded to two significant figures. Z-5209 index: 0.30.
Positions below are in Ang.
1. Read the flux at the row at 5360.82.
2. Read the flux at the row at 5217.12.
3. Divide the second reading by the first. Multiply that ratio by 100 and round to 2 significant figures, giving 76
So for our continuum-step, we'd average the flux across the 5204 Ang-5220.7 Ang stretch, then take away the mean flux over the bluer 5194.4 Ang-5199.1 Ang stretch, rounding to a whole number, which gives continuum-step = -8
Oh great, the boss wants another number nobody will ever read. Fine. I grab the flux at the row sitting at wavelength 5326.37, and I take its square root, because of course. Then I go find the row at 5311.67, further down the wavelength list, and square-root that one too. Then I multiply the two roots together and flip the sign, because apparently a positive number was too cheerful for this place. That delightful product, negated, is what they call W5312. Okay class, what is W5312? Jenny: -234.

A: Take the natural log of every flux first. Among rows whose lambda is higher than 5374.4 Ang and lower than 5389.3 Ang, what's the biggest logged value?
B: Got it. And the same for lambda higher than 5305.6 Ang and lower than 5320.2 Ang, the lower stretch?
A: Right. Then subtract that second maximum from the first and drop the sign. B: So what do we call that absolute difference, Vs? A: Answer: 0.14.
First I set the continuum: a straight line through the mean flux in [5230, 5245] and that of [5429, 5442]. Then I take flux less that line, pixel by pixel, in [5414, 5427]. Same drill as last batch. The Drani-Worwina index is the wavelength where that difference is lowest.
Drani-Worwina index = 5425.39 Ang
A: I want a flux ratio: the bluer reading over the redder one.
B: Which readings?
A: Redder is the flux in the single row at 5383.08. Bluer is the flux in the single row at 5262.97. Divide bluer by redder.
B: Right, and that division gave 0.73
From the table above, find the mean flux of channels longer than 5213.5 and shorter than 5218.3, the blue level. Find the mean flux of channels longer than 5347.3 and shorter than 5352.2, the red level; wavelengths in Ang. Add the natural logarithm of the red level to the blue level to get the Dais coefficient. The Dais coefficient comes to 210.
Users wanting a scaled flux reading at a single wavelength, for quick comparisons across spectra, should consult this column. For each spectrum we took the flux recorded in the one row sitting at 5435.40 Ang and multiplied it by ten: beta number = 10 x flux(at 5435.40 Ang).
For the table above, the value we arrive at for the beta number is 2660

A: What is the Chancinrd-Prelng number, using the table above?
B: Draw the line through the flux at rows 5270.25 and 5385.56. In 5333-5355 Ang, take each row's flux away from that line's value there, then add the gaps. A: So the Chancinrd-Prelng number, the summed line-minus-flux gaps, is -103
